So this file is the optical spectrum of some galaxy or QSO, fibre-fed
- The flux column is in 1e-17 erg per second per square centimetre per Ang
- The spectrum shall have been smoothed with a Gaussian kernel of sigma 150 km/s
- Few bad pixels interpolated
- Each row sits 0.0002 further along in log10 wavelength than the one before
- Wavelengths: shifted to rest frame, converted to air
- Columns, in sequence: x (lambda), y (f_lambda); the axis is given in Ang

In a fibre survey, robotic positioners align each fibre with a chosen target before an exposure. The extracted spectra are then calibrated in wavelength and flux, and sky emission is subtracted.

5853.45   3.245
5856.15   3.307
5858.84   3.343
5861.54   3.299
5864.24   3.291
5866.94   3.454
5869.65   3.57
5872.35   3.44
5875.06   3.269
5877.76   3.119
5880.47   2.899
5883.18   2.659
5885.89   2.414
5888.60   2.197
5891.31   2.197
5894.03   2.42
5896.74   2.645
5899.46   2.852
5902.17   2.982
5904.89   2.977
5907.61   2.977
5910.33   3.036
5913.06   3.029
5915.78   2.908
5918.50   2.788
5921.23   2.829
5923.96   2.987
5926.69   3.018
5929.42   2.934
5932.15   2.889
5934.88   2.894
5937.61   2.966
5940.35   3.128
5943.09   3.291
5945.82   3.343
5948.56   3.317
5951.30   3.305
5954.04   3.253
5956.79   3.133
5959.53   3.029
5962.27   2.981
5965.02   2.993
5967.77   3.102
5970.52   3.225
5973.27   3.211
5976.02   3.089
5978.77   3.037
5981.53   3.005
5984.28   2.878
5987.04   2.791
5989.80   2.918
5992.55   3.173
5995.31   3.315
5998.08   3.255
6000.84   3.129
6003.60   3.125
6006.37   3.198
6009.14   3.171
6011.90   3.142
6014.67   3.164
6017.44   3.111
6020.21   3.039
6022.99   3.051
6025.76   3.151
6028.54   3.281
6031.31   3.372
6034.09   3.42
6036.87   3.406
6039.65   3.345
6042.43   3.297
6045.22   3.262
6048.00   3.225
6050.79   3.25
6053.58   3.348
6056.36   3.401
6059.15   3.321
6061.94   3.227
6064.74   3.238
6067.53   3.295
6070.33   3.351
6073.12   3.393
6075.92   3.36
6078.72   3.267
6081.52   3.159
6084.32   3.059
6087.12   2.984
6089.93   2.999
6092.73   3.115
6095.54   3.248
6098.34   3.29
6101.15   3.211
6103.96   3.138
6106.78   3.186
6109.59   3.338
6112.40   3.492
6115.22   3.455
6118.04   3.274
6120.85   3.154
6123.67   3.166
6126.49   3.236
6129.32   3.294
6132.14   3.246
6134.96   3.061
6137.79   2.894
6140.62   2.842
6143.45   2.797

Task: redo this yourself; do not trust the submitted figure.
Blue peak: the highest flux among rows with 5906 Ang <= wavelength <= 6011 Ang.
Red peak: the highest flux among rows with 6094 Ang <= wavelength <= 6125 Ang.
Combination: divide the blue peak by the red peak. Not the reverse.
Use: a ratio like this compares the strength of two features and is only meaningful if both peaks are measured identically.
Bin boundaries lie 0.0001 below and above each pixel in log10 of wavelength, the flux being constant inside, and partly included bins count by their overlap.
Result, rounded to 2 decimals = 0.96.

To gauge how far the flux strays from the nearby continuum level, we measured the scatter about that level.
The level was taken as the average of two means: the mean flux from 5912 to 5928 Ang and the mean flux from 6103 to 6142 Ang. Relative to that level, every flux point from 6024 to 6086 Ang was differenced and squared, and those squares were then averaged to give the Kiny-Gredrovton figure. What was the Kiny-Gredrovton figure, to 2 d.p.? 0.06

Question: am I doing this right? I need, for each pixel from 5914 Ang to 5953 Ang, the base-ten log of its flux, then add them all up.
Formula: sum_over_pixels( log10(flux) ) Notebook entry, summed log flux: 6.8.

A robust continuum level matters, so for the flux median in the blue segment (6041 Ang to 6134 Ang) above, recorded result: 3.25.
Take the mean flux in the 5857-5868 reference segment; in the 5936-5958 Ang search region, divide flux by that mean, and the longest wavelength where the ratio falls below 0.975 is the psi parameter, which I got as 5956.79 Ang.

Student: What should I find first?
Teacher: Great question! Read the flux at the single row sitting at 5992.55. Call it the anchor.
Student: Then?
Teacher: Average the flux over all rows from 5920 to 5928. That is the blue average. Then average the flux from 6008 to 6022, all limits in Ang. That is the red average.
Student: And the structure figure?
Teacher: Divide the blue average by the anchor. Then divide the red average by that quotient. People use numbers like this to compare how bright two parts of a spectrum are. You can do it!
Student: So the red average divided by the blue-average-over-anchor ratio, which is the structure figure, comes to 3.4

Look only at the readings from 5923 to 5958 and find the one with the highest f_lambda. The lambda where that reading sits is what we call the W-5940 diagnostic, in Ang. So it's 5945.82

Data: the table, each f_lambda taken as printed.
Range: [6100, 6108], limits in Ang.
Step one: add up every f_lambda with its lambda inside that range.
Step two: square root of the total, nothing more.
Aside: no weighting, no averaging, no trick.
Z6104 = 3.09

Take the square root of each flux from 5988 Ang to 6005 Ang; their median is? 1.78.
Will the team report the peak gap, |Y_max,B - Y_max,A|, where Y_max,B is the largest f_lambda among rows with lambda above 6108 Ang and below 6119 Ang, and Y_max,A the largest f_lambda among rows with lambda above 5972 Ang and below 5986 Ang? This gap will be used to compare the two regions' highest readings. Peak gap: 0.28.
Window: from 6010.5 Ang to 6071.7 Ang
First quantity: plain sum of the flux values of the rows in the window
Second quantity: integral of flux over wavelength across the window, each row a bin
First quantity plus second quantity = 271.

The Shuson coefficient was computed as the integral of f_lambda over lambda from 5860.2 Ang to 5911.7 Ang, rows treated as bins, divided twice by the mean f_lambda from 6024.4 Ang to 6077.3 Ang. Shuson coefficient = 13.8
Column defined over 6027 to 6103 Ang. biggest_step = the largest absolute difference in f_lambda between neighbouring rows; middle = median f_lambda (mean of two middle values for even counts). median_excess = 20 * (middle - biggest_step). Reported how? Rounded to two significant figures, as 63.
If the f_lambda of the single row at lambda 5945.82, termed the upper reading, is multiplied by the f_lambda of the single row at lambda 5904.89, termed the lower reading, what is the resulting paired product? 10.0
